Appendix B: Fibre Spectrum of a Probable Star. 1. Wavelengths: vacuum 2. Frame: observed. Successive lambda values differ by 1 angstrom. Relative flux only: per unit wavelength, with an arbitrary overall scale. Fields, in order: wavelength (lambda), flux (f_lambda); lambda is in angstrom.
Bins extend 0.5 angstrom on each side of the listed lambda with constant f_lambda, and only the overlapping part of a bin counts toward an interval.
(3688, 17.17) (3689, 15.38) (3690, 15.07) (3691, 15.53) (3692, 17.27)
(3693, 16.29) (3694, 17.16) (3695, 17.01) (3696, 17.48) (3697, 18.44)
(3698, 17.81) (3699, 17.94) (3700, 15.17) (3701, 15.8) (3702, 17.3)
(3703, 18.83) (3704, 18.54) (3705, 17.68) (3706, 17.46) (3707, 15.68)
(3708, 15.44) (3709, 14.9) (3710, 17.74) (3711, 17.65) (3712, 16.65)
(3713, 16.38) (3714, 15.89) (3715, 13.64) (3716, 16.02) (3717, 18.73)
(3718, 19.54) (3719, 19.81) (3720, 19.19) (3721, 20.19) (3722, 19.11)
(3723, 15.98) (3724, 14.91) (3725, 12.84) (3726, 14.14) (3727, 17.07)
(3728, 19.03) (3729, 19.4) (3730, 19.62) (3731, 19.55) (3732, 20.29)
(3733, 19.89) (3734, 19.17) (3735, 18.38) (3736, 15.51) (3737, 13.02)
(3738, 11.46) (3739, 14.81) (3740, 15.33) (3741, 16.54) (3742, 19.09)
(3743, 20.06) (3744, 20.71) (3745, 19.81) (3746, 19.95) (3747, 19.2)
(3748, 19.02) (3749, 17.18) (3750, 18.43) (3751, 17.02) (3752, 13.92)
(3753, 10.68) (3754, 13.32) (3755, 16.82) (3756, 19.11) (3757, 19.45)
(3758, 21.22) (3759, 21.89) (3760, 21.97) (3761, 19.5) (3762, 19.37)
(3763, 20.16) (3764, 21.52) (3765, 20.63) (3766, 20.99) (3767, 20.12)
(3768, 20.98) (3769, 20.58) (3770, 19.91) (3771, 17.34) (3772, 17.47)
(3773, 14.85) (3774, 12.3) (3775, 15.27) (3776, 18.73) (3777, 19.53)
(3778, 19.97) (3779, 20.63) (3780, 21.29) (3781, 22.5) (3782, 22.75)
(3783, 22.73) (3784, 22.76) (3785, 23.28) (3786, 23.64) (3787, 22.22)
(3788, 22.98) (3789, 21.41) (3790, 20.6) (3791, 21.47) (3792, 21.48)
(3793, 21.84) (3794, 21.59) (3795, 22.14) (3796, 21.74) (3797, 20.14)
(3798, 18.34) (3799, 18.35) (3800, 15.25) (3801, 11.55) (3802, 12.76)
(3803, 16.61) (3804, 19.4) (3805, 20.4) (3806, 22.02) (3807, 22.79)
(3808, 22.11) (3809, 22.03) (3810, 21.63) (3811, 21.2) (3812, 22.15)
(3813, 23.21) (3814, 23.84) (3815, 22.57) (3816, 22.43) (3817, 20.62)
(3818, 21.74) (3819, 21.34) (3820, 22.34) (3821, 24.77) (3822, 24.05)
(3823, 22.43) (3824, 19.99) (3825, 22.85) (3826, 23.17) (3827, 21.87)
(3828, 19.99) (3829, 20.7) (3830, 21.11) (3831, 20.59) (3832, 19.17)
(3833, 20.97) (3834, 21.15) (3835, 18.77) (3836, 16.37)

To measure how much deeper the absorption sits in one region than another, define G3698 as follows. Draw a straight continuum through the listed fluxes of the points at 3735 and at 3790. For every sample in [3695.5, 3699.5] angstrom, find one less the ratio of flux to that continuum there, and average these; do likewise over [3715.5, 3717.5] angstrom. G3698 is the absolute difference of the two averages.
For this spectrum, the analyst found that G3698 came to 0.08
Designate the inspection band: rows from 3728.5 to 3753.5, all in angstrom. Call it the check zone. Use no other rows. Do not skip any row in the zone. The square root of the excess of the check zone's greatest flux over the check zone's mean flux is 1.79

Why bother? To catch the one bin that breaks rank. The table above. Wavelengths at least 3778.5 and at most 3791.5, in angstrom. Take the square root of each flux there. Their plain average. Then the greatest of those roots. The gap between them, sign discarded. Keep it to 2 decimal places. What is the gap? 0.15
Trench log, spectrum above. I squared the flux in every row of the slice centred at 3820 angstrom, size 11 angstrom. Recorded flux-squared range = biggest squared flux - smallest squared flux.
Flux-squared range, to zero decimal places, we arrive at 214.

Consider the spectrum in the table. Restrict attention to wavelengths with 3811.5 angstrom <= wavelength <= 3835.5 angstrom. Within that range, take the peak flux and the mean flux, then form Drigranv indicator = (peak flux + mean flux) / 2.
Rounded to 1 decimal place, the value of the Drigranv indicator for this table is 23.3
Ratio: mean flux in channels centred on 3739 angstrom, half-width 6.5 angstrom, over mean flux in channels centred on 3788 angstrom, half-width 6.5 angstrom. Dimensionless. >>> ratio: 0.77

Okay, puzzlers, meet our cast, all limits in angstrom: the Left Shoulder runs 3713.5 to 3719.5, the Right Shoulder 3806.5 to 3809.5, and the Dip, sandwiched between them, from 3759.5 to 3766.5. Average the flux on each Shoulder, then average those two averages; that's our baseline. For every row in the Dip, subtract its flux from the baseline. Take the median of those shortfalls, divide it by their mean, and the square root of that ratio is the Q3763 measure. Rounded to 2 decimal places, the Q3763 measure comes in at 1.02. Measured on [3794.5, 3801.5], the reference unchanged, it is 0.96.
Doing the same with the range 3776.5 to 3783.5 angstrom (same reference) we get 0.98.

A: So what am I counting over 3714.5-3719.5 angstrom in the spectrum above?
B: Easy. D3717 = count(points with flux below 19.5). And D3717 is 3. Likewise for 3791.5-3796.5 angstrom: 0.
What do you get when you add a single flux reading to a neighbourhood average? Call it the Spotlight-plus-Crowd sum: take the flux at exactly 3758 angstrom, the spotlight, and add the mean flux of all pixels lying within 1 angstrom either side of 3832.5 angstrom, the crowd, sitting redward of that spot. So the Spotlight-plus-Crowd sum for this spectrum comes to 41.3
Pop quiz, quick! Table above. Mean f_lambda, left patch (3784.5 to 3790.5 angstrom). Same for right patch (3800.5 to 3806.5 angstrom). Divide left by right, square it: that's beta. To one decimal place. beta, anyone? 1.7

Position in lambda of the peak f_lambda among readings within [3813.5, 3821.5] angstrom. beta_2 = 3821 angstrom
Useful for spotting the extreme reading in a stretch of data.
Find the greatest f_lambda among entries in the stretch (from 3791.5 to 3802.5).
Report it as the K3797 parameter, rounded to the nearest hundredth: 22.14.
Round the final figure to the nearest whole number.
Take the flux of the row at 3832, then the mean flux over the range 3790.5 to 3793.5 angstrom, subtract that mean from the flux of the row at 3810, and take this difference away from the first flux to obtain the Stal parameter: 19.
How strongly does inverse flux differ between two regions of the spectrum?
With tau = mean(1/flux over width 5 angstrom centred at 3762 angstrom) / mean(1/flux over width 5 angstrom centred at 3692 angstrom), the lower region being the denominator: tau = 0.79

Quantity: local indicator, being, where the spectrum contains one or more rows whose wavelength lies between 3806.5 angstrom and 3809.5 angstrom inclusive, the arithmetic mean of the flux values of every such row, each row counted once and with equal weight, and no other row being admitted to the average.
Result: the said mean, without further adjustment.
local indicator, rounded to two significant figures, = 22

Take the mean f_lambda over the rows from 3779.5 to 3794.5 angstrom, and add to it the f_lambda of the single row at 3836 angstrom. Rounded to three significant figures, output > 38.5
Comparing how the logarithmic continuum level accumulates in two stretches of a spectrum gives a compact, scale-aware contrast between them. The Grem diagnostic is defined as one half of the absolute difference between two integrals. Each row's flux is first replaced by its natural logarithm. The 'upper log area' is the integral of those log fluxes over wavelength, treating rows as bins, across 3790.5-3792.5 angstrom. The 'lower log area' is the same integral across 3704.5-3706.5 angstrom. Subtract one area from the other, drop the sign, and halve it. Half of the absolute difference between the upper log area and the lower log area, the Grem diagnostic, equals 0.20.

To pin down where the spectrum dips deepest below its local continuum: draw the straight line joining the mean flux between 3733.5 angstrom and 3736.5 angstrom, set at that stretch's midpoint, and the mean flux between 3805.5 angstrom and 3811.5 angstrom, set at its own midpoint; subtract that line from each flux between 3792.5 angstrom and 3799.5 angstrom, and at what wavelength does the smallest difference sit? 3799 angstrom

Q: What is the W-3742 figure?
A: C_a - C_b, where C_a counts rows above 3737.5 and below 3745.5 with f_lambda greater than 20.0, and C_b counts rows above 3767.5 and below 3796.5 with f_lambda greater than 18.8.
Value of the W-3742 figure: -21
